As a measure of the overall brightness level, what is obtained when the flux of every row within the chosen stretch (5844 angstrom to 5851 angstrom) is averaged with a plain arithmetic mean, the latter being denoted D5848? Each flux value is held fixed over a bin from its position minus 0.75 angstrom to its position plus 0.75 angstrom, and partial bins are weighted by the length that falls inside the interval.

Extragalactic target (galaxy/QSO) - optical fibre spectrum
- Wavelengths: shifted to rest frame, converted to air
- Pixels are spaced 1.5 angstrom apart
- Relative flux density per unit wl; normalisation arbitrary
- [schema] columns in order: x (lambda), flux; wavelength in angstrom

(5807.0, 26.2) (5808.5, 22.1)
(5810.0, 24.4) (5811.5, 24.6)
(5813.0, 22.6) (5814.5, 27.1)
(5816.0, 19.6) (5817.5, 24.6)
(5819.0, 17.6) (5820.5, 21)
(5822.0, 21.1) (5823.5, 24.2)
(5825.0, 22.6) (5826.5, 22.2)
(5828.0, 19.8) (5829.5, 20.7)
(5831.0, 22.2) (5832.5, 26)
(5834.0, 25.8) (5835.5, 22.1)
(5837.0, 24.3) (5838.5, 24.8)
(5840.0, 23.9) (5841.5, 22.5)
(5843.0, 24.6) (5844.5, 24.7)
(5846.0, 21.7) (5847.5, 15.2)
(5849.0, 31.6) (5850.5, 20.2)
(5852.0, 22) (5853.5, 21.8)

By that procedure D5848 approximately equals 22.7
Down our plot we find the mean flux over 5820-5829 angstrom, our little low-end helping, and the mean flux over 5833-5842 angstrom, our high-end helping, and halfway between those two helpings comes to 22.9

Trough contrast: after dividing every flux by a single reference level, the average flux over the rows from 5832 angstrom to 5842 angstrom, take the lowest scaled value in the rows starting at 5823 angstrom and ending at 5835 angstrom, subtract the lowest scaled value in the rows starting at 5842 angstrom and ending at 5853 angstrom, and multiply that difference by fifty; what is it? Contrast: 10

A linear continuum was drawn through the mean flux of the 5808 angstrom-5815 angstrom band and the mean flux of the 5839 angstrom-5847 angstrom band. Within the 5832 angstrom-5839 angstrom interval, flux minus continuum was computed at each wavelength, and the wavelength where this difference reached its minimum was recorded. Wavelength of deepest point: 5835.5 angstrom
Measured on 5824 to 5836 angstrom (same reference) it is 5828.0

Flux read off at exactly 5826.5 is 22.2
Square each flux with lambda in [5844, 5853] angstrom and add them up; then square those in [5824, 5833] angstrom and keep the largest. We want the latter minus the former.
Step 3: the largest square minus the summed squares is -2527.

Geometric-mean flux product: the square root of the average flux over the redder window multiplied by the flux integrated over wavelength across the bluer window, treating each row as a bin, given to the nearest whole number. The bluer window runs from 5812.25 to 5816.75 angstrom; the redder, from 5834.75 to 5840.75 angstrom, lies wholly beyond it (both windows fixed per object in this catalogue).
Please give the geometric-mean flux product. 50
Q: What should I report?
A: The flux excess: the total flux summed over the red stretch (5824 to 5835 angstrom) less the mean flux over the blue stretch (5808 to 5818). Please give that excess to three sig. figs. 136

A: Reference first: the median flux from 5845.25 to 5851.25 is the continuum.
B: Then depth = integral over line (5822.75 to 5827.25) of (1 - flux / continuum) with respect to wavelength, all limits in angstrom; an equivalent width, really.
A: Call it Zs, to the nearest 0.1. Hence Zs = -0.4 angstrom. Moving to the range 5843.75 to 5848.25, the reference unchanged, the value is 0.1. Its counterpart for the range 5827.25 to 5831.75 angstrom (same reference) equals 0.0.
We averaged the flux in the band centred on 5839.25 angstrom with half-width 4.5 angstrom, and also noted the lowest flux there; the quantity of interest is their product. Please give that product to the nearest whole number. 524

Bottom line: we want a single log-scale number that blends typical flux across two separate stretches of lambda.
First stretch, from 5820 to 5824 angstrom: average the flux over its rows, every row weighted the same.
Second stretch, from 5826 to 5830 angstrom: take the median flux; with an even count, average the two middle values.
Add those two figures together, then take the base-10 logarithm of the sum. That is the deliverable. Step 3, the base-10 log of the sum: 1.631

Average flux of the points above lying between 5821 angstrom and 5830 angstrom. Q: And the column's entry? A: 21.8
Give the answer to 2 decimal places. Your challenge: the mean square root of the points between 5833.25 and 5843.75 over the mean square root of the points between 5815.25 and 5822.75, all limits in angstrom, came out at 1.08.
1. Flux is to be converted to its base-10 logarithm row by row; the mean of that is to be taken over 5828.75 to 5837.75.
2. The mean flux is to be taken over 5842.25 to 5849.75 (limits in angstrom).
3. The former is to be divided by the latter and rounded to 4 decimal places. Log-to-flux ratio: 0.0581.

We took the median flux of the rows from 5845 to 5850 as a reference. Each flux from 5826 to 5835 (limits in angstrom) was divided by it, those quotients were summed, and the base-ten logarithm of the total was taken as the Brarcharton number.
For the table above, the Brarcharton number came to 0.799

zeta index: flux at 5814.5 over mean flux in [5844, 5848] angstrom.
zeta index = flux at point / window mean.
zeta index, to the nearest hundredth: 1.32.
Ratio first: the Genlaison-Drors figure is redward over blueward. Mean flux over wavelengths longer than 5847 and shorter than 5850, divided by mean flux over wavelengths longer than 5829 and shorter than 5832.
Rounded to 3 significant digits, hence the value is 1.09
